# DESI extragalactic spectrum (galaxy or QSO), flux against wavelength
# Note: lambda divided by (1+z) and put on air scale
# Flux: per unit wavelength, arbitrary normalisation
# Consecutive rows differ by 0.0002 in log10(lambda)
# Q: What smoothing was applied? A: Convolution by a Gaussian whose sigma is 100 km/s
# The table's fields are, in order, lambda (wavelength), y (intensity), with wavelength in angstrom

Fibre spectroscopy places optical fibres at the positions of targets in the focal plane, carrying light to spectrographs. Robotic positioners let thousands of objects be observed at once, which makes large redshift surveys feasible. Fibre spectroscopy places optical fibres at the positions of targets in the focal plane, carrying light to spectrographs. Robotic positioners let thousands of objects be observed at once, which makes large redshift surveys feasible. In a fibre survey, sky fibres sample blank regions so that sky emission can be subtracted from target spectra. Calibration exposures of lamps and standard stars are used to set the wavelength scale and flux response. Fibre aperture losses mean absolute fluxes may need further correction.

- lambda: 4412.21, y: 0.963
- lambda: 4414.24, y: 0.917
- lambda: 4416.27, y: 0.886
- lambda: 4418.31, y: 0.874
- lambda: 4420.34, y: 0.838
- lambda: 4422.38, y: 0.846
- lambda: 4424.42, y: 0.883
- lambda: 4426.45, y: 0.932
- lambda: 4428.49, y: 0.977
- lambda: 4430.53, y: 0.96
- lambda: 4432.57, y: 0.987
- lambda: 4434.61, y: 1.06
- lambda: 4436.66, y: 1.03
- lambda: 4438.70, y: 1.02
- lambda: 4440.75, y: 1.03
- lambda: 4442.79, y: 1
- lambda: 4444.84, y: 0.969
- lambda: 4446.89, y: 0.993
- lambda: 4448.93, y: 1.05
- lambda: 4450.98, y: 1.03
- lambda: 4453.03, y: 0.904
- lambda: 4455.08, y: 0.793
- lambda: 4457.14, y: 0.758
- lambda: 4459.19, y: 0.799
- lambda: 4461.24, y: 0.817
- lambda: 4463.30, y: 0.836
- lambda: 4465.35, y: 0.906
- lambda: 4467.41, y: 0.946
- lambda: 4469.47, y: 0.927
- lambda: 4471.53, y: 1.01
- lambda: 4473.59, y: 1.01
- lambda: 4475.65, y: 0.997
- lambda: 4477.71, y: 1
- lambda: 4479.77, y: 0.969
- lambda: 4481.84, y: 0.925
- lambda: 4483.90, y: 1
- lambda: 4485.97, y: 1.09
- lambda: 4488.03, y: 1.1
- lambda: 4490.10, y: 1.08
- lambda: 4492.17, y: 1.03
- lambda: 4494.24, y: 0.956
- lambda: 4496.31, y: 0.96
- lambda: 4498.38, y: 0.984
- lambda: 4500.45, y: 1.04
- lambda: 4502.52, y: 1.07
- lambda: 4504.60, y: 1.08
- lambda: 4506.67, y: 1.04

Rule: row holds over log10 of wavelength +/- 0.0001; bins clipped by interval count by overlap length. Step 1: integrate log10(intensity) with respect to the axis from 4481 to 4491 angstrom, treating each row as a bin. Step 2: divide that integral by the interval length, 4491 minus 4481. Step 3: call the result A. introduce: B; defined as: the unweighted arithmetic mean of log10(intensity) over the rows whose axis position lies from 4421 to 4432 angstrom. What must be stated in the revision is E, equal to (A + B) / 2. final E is -0.010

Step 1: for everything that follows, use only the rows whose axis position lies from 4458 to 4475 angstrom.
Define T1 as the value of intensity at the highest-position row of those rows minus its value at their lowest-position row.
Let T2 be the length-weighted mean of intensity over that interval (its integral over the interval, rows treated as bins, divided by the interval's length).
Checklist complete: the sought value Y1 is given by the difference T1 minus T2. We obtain -0.7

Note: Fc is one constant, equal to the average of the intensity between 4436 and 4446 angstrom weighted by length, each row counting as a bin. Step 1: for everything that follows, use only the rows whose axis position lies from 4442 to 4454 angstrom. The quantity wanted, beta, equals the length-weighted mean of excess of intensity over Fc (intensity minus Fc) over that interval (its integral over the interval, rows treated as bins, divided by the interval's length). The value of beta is -0.02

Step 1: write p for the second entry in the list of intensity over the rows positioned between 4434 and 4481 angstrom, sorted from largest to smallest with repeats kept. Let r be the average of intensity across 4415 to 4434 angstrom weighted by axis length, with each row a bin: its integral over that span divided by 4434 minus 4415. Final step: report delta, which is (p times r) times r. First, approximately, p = 1.05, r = 0.91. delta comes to 0.88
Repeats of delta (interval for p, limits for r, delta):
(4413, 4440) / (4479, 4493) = 1.09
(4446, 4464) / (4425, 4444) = 1.02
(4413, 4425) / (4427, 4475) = 0.80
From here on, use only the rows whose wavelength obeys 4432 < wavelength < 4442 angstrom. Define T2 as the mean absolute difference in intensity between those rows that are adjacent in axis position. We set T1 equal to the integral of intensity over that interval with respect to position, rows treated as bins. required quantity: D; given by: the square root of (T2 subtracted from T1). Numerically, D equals 3.20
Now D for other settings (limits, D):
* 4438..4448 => 3.16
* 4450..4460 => 2.91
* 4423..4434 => 3.23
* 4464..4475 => 3.24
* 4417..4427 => 2.95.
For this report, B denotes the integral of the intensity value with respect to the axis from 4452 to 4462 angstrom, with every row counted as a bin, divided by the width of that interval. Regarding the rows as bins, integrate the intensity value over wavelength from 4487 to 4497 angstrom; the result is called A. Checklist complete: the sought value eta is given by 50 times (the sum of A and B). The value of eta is 554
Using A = 10.27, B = 0.81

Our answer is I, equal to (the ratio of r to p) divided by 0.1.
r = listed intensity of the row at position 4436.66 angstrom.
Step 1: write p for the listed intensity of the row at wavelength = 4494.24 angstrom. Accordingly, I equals 11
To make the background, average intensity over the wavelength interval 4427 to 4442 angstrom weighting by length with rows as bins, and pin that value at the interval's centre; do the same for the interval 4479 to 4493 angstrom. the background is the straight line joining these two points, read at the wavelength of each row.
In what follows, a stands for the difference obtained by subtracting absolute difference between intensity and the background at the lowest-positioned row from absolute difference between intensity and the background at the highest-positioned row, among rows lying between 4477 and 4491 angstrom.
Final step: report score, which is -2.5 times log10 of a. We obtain 4.0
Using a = 0.025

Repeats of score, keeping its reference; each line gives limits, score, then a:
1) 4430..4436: 5.1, 0.009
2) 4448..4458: 1.6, 0.221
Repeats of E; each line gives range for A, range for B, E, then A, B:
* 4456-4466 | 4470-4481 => -0.044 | -0.087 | -0.001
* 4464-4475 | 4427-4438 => -0.009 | -0.019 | 0.001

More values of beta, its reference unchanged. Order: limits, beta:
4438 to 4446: 0.00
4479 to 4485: -0.04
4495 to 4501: -0.02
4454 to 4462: -0.22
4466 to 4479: -0.03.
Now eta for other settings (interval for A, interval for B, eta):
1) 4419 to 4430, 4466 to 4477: 543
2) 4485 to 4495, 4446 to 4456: 575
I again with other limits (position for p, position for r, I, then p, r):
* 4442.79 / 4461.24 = 8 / 1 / 0.817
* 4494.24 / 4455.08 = 8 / 0.956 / 0.793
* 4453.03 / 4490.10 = 12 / 0.904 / 1.08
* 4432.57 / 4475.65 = 10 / 0.987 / 0.997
